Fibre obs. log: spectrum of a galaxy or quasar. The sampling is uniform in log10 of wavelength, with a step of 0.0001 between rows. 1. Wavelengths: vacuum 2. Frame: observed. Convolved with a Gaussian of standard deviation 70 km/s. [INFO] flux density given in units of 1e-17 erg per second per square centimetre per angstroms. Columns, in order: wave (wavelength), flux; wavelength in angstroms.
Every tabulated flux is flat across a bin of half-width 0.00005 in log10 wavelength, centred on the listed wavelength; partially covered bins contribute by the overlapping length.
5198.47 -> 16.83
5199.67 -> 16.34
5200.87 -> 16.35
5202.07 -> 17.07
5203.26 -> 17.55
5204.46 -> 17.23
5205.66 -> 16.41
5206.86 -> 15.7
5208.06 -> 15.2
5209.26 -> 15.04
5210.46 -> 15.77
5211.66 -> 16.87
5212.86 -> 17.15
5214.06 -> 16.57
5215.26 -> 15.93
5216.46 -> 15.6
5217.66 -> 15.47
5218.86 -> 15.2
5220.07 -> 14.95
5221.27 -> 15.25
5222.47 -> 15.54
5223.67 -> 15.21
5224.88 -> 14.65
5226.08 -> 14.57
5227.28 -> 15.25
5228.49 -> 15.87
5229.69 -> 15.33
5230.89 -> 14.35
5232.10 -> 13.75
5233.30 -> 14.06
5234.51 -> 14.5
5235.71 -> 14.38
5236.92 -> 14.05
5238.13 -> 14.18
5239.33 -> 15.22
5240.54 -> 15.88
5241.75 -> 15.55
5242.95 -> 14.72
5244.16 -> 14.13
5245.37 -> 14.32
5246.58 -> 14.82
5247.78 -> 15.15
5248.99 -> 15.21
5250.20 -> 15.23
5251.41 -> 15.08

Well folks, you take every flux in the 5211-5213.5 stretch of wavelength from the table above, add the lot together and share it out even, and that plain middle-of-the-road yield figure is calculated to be 17.0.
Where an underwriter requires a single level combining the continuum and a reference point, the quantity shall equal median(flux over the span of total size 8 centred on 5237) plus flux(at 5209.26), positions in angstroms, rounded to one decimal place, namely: 29.4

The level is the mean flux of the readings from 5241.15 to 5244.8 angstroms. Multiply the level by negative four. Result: -59.2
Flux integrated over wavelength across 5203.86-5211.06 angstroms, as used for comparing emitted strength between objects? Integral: 114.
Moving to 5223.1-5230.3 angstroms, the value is 109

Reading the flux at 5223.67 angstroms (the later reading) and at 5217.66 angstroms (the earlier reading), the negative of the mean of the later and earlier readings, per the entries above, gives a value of -15.3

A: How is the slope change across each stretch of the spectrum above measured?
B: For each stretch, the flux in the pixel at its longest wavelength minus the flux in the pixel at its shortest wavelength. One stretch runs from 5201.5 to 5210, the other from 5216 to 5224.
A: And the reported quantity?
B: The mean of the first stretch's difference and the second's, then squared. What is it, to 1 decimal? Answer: 1.5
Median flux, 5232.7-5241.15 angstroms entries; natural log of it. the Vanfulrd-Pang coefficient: 2.67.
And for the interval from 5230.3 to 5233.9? 2.64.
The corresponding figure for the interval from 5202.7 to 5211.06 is 2.76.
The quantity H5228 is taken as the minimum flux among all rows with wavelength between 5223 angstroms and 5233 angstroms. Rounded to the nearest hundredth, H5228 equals 13.75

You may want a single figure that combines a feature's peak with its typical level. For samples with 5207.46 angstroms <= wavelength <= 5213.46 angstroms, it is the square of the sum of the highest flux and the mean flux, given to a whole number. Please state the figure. 1099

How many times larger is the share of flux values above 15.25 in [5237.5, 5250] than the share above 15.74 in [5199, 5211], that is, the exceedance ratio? 0.29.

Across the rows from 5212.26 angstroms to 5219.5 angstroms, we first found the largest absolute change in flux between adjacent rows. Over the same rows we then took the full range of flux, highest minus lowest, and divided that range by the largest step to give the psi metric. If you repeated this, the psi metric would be 3.05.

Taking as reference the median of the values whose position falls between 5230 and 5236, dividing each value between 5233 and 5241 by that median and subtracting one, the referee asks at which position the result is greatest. 5240.54 angstroms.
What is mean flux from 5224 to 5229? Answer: 15.1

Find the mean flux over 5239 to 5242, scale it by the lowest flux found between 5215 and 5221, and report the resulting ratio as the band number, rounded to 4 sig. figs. 1.040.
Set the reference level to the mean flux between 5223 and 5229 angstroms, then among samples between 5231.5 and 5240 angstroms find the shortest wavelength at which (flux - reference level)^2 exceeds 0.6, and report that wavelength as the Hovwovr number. 5232.10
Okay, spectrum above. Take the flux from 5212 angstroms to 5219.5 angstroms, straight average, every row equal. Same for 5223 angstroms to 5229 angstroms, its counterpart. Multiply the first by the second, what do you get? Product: 242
